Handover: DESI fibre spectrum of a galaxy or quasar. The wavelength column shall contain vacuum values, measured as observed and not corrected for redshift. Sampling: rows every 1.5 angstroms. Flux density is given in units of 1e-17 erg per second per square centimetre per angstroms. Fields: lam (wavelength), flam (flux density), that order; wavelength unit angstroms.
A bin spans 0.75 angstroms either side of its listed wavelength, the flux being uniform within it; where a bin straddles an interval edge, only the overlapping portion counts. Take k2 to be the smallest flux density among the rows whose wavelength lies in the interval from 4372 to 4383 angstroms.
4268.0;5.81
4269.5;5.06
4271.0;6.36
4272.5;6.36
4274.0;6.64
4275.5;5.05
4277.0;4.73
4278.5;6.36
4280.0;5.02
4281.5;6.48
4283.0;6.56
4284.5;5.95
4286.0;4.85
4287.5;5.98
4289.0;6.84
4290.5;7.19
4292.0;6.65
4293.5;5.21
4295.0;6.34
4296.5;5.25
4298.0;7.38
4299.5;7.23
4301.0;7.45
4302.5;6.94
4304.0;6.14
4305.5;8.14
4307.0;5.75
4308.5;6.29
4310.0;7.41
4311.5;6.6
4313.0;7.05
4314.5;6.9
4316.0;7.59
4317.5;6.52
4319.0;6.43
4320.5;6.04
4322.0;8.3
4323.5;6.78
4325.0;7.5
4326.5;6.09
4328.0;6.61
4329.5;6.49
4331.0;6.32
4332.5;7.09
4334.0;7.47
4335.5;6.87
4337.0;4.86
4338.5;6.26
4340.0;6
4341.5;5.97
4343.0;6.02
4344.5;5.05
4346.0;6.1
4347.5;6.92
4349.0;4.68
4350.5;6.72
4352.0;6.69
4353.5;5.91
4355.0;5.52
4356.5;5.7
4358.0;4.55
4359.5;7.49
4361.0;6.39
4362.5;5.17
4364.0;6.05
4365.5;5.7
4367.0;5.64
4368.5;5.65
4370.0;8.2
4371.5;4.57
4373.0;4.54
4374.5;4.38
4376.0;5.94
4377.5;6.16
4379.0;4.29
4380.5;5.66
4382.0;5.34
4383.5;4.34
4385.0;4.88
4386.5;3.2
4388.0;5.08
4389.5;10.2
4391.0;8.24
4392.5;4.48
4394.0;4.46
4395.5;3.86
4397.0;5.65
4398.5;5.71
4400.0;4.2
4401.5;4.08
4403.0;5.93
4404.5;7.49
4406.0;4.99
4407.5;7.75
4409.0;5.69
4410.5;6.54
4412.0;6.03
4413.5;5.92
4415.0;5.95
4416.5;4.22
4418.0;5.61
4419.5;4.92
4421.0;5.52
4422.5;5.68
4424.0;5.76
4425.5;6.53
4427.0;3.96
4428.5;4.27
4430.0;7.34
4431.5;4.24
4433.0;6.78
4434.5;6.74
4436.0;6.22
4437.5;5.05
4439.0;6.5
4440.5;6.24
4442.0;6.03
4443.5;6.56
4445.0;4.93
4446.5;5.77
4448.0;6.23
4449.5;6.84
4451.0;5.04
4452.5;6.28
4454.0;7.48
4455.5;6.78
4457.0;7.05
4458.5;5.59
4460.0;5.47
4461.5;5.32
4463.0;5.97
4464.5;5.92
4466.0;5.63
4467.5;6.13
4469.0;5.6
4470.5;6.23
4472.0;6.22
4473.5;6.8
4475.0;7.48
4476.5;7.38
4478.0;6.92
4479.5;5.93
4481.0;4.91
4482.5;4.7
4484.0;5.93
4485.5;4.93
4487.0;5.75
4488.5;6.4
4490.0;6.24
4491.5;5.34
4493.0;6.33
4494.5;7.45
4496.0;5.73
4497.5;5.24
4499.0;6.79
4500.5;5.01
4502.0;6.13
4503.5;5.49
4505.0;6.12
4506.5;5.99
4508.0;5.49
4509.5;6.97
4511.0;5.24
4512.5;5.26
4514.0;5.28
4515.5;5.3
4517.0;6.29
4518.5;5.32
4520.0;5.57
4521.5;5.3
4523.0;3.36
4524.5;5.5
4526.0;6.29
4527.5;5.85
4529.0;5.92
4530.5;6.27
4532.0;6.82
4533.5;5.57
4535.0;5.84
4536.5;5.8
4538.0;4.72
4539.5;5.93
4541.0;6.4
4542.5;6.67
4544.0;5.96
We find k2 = 4.29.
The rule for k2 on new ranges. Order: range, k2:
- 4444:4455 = 4.93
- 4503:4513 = 5.24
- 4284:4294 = 4.85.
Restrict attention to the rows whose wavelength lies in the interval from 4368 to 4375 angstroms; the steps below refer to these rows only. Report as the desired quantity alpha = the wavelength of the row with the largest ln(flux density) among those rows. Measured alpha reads 4370.0 angstroms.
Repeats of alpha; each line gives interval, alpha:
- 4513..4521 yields 4517.0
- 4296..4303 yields 4301.0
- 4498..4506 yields 4499.0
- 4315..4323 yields 4322.0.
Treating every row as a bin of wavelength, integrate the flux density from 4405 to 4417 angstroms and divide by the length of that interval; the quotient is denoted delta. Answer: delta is 6.0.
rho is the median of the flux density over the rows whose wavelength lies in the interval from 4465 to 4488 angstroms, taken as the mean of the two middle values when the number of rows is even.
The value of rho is 5.9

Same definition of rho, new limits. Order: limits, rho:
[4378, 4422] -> 5.5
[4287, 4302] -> 6.7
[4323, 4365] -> 6.2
